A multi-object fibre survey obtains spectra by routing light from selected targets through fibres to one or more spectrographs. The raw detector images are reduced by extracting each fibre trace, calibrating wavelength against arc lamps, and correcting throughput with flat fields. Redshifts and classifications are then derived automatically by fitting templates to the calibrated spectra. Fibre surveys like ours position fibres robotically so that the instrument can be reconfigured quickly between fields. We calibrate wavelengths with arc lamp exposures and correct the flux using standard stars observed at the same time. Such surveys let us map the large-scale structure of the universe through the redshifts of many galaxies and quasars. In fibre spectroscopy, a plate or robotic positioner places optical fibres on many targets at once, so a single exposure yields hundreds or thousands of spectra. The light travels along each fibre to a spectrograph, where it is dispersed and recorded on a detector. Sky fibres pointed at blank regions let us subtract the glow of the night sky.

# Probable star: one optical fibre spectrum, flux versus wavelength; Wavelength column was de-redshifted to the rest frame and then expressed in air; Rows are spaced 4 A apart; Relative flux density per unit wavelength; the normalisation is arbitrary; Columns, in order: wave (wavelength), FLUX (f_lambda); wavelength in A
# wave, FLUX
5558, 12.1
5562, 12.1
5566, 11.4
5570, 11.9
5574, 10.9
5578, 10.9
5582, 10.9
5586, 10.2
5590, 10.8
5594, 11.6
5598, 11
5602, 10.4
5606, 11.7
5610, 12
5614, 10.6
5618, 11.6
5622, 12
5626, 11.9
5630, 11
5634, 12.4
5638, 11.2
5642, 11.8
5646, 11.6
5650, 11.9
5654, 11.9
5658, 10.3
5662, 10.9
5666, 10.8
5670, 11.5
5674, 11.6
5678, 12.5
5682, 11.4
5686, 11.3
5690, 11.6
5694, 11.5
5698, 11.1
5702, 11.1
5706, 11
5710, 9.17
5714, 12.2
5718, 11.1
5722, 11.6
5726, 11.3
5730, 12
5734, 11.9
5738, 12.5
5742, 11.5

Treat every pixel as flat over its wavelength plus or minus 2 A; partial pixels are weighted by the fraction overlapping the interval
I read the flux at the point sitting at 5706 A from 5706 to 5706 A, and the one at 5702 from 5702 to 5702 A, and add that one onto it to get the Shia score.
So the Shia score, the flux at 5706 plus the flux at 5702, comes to 22.1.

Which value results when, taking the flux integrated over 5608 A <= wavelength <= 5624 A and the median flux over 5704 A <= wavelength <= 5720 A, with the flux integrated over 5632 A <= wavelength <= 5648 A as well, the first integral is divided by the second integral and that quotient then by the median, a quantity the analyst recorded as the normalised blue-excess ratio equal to 0.0890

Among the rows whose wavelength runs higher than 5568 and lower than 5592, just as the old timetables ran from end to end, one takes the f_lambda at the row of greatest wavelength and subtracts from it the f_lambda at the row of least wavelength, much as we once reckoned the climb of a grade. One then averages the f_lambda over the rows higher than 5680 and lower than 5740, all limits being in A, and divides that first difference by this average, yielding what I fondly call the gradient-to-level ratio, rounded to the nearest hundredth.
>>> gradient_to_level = -0.10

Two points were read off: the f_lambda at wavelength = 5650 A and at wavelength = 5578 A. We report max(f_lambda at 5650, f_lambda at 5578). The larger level 11.9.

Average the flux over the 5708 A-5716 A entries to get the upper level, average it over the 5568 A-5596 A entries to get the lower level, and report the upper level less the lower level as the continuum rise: -0.3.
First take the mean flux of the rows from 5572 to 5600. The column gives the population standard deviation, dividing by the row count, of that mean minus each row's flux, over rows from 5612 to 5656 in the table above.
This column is 0.49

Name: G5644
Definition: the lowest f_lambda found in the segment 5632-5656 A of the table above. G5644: 11.2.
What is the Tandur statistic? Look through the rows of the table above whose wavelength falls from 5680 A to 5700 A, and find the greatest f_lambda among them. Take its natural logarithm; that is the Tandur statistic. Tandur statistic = 2.45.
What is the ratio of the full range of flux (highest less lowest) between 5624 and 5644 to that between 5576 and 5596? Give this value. 1.0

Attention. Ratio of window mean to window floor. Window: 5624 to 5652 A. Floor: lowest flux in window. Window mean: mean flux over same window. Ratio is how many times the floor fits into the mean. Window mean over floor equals 1.06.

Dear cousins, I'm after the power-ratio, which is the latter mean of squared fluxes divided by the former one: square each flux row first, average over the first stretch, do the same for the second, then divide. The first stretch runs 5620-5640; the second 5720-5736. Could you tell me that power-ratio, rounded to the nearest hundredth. 1.00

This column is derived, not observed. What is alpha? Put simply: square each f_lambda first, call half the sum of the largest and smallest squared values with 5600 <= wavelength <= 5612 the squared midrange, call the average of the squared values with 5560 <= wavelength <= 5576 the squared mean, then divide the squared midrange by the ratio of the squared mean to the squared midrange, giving 118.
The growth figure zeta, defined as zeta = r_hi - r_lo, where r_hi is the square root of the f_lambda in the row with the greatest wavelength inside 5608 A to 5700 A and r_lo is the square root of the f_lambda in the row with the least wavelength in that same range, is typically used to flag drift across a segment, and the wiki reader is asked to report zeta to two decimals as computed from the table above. -0.13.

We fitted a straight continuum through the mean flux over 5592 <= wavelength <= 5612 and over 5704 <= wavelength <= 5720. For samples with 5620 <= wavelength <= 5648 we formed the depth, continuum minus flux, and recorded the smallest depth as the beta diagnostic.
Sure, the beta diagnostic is -1.2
